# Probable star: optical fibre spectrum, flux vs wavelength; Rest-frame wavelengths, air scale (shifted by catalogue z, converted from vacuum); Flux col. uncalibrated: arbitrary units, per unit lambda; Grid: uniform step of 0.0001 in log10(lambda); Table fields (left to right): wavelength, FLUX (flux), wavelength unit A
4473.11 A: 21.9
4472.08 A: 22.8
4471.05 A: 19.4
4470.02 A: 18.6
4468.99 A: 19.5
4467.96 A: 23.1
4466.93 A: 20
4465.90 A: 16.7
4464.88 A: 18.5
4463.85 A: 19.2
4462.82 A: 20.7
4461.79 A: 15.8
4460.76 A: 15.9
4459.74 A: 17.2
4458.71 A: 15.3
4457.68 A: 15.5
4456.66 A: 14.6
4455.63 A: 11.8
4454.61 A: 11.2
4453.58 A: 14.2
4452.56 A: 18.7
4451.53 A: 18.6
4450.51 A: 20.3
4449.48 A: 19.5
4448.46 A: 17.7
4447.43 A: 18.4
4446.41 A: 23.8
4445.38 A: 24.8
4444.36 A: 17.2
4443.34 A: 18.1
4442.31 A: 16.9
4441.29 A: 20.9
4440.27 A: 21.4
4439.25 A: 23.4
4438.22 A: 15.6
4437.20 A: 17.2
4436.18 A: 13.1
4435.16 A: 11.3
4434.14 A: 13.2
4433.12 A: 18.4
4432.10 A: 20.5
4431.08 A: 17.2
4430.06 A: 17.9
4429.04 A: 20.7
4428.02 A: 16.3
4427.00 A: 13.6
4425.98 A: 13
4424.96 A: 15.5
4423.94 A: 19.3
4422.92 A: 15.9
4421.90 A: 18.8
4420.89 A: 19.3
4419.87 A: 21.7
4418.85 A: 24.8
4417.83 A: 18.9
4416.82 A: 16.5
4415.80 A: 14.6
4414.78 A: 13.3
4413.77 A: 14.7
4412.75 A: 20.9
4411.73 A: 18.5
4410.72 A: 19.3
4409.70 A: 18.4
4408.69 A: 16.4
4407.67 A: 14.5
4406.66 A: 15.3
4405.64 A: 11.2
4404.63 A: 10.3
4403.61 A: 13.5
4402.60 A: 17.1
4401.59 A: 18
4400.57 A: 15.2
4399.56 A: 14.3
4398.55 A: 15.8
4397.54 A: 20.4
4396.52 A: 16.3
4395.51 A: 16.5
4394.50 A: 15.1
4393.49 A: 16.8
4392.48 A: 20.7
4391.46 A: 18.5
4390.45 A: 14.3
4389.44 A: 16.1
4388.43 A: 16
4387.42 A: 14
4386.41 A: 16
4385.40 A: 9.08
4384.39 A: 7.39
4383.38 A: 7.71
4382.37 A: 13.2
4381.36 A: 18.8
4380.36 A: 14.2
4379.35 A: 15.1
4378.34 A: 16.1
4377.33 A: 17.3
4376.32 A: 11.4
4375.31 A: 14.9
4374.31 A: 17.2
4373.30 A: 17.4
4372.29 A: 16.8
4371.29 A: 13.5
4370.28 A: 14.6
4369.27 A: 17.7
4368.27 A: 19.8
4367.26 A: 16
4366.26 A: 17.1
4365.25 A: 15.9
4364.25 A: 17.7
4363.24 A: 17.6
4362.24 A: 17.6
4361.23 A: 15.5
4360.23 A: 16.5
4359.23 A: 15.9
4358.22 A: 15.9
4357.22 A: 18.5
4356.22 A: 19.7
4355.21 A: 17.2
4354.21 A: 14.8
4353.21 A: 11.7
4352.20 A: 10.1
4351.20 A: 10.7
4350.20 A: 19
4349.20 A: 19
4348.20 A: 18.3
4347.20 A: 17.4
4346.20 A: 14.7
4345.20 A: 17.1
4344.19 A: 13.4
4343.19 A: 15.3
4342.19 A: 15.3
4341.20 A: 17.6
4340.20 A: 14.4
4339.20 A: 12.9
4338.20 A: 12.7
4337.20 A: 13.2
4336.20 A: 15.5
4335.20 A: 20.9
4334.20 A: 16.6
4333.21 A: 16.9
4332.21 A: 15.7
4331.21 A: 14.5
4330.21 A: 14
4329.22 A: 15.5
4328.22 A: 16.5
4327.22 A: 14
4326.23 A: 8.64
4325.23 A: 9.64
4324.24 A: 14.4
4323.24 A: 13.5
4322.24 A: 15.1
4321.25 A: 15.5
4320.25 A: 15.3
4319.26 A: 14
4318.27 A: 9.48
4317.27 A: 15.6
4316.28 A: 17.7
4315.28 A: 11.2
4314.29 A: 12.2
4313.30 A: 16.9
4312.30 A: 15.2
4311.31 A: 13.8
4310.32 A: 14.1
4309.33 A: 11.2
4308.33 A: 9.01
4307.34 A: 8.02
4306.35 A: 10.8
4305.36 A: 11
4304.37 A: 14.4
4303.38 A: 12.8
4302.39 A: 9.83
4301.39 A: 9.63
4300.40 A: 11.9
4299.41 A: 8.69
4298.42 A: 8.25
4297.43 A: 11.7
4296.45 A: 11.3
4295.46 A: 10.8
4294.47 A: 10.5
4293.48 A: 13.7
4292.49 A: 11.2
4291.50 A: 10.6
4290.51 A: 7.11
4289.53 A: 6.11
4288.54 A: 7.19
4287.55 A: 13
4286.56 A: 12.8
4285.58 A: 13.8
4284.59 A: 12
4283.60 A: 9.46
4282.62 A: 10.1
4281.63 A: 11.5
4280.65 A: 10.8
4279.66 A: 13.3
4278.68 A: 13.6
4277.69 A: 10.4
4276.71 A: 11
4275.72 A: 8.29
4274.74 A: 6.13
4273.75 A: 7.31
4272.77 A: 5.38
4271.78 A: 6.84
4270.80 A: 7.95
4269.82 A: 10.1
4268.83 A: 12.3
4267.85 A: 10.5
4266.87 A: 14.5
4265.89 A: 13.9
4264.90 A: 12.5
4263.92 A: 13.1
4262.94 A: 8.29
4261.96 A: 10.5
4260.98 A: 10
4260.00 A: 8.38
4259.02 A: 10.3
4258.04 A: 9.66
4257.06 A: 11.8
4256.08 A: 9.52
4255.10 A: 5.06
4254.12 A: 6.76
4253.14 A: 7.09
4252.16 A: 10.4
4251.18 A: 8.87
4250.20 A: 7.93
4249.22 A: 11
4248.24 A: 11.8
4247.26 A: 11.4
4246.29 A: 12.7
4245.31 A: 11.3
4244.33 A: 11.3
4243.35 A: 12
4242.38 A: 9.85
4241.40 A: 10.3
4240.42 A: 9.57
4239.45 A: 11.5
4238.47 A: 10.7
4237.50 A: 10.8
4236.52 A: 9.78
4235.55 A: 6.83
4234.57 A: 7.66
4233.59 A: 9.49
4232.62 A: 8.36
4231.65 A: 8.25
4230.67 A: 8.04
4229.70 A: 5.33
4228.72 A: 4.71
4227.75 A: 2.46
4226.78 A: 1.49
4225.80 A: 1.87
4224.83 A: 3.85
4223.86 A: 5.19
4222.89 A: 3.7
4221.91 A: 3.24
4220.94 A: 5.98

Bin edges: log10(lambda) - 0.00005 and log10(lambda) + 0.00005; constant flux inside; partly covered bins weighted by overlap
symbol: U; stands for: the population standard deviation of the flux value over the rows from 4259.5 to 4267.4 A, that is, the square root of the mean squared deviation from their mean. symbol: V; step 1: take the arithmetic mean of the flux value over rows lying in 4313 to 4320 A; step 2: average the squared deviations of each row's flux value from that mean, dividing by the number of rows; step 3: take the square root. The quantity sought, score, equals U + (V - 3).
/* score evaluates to 2.1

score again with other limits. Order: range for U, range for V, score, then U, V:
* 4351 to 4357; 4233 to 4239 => 2.0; 3.5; 1.5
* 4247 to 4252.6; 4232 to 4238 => -0.3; 1.4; 1.3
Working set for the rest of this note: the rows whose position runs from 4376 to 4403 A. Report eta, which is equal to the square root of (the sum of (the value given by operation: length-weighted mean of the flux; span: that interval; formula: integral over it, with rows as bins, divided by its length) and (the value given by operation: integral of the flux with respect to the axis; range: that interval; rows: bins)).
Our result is 21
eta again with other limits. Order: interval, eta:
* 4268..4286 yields 14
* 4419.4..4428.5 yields 13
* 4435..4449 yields 17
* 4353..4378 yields 21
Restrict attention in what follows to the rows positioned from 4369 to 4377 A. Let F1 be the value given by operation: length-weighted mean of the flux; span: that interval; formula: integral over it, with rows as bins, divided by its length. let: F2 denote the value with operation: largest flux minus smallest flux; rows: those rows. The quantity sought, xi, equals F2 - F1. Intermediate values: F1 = 15.4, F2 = 6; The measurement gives -9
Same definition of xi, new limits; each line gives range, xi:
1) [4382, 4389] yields -3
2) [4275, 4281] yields -6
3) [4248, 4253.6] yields -5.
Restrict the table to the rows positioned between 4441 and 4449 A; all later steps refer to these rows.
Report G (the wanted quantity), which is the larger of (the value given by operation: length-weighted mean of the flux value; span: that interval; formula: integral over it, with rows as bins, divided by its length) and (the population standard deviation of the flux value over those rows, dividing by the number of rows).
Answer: 19.7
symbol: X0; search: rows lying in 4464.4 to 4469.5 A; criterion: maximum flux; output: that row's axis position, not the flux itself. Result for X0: 4467.96 A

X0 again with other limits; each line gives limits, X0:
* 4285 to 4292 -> 4285.58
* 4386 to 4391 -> 4389.44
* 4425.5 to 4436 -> 4429.04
